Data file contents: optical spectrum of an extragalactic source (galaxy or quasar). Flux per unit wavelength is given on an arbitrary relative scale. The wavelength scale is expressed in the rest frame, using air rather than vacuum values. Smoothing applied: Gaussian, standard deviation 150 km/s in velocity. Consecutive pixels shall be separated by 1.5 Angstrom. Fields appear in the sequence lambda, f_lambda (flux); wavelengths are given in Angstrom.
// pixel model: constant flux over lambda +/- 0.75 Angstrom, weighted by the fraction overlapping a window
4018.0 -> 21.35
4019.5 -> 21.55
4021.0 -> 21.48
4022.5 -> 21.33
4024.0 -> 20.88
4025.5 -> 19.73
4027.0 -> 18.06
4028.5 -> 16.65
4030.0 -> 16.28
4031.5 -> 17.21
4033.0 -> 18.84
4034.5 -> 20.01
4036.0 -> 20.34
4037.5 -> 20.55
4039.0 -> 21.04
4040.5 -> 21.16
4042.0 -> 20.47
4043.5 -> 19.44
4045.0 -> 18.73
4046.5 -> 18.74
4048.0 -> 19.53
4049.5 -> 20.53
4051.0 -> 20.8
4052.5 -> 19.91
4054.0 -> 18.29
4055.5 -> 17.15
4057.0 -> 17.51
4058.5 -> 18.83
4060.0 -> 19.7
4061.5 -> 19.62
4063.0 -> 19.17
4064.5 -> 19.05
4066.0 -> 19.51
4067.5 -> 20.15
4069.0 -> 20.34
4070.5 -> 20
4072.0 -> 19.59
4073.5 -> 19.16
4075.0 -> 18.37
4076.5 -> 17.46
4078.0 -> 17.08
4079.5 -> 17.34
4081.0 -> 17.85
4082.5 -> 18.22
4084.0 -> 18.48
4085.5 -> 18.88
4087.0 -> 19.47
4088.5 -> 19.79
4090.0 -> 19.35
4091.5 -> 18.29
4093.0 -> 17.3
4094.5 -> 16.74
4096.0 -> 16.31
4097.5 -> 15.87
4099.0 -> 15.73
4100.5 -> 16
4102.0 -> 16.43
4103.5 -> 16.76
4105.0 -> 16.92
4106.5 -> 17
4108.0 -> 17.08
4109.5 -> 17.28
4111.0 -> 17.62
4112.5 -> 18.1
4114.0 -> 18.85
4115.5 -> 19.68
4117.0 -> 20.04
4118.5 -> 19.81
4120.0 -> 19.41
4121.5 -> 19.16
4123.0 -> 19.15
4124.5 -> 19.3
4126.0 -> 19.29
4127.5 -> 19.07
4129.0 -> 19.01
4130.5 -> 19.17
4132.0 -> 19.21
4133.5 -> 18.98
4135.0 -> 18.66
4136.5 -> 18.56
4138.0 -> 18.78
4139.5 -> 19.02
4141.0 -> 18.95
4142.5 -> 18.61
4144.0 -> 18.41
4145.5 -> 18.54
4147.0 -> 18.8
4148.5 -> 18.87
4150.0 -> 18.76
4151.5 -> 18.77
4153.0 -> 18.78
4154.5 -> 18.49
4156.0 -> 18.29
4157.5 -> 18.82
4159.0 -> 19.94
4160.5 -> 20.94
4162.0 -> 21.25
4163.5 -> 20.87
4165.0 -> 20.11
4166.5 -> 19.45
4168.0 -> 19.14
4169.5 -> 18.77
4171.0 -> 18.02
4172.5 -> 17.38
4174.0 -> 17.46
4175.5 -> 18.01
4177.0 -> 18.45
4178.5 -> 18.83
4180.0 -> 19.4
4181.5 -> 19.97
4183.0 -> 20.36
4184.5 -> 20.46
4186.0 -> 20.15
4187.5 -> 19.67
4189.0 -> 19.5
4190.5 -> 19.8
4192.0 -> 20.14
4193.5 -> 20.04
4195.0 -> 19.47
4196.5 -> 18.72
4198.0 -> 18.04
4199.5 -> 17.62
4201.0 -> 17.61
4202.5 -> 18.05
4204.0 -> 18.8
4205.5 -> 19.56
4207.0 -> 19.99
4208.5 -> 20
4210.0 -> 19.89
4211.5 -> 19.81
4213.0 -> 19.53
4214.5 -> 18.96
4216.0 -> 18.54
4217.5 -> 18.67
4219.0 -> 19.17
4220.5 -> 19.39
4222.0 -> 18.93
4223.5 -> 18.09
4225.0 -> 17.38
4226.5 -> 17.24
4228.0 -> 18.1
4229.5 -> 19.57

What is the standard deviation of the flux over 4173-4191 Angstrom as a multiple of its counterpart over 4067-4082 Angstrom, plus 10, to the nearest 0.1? 10.8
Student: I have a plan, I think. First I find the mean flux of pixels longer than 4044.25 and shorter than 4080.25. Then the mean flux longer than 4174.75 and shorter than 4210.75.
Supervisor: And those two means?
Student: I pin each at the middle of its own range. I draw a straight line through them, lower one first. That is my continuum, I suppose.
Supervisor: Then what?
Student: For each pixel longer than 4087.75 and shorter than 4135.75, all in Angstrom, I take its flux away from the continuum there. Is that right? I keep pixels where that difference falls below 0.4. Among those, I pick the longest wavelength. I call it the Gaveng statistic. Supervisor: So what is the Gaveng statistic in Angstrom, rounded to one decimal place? 4133.5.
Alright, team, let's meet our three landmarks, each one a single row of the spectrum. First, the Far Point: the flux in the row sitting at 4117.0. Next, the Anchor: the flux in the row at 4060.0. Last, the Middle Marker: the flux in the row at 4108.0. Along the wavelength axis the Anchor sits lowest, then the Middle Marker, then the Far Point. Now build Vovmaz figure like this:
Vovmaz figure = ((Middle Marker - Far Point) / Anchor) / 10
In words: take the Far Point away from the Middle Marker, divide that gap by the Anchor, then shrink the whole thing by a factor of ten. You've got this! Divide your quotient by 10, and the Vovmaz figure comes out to -0.015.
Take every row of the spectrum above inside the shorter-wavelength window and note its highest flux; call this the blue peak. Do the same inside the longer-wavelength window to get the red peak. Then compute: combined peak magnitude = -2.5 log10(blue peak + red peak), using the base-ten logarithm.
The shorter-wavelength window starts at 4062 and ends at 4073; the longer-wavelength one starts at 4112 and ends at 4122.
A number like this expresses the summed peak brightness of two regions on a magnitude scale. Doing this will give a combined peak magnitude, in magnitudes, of -4.015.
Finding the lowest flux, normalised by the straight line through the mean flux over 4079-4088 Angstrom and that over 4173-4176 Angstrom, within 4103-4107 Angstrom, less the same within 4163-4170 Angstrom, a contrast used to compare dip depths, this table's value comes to -0.14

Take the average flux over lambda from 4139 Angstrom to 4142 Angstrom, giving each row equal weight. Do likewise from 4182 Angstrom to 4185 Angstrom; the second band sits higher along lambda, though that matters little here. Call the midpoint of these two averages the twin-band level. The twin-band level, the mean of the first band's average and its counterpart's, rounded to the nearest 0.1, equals 19.7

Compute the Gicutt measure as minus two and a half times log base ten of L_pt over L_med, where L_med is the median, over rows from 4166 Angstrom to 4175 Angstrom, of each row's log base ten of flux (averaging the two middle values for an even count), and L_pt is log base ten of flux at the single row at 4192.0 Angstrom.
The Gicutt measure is -0.033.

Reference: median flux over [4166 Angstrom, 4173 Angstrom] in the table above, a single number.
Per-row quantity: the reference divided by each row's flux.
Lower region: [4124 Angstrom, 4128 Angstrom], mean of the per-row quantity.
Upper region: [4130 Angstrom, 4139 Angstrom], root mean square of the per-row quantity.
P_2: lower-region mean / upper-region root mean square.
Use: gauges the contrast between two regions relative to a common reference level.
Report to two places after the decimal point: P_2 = 0.98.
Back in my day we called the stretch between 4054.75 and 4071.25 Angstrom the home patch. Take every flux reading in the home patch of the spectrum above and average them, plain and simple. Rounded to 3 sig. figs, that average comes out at 19.2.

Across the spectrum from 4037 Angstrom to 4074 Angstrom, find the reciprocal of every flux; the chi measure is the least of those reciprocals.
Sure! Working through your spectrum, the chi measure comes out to 0.0473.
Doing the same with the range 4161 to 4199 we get 0.0471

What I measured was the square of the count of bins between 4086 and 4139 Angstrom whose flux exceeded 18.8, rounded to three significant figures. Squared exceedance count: 289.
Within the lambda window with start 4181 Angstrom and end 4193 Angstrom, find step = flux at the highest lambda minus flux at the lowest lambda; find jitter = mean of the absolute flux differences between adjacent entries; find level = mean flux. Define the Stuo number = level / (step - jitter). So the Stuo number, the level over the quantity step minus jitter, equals -156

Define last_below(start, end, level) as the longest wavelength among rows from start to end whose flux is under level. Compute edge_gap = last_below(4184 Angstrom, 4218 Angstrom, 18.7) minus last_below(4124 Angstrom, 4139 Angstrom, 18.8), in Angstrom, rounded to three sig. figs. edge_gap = 79.5 Angstrom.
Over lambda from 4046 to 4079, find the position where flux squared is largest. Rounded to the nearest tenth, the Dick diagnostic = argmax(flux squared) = 4051.0 Angstrom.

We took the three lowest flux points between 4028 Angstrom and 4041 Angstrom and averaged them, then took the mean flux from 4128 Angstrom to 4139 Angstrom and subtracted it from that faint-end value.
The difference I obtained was -2.2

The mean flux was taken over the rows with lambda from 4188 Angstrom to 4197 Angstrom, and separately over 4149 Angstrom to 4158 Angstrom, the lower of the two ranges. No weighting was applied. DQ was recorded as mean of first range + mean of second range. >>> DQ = 38.3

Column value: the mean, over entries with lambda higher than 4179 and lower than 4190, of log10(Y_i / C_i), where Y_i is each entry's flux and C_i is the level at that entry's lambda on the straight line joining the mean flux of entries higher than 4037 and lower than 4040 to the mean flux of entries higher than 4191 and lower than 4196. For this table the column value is 0.000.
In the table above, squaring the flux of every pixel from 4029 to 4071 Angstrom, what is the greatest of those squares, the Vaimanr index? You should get 448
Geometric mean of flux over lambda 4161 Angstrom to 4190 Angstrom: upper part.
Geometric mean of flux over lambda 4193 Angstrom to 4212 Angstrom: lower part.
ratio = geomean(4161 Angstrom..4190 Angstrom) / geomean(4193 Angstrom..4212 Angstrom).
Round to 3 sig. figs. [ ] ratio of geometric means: 1.01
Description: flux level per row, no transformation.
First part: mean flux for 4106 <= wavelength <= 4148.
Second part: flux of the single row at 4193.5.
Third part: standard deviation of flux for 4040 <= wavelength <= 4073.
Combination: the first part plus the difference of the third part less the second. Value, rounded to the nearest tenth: -0.3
